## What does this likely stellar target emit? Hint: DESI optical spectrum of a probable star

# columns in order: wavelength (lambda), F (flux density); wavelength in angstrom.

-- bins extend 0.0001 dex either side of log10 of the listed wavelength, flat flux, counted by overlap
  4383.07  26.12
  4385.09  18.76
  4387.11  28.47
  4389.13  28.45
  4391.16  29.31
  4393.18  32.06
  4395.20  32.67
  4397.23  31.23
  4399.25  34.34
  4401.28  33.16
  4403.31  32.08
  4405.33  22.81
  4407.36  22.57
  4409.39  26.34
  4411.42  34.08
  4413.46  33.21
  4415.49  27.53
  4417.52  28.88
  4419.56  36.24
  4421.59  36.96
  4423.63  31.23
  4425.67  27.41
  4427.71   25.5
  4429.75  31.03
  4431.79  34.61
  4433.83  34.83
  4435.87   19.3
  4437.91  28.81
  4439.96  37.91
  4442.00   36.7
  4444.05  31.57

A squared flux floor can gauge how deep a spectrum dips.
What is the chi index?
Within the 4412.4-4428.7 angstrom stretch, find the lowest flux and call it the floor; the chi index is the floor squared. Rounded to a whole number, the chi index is 650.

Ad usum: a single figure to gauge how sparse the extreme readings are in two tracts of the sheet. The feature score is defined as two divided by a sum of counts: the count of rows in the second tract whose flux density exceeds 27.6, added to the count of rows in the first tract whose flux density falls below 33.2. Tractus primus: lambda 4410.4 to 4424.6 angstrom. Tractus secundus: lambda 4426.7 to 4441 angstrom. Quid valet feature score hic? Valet 0.250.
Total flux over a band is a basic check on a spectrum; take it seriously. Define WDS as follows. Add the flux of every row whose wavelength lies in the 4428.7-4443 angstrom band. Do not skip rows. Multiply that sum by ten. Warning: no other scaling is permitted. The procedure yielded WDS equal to 2232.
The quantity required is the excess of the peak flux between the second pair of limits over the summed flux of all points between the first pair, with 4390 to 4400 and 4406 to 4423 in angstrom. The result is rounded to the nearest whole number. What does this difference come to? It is -123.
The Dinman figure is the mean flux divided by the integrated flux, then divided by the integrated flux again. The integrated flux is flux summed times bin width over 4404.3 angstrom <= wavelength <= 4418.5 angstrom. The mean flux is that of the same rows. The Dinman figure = 0.0002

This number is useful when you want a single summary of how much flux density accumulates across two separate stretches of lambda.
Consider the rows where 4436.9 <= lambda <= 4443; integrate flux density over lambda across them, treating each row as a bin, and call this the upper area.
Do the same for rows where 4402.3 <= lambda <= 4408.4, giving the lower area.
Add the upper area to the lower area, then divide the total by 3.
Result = 123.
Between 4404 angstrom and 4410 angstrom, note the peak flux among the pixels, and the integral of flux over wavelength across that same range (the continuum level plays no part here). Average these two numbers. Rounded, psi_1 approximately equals 86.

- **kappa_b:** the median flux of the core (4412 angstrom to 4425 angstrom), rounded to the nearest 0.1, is 32.2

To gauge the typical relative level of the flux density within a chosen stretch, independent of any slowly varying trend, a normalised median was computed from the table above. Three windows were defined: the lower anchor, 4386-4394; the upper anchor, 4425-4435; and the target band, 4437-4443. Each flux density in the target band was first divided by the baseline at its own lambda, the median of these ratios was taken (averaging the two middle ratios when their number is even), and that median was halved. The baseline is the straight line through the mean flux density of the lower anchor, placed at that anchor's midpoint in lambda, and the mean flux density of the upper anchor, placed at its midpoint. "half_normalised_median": 0.592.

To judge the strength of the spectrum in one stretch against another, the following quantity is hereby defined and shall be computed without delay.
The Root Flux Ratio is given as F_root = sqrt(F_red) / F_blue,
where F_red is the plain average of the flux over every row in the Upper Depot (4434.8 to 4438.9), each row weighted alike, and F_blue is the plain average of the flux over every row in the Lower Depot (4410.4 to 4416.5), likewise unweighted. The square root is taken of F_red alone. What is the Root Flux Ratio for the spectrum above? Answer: 0.16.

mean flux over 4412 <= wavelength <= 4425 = 32.3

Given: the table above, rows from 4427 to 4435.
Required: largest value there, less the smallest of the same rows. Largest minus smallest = 9.3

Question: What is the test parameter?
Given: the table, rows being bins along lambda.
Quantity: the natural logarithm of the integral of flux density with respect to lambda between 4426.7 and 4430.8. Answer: 4.75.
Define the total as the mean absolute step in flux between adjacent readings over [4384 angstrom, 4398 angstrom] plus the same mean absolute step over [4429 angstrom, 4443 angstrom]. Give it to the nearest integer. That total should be 9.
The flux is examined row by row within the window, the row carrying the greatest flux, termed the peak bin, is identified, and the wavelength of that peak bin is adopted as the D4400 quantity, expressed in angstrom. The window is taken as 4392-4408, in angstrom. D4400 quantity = 4399.25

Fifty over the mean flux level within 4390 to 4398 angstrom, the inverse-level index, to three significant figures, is 1.60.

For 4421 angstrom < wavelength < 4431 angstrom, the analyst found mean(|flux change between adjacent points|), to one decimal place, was 4.2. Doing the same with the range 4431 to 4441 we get 8.6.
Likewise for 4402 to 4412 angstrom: 5.3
